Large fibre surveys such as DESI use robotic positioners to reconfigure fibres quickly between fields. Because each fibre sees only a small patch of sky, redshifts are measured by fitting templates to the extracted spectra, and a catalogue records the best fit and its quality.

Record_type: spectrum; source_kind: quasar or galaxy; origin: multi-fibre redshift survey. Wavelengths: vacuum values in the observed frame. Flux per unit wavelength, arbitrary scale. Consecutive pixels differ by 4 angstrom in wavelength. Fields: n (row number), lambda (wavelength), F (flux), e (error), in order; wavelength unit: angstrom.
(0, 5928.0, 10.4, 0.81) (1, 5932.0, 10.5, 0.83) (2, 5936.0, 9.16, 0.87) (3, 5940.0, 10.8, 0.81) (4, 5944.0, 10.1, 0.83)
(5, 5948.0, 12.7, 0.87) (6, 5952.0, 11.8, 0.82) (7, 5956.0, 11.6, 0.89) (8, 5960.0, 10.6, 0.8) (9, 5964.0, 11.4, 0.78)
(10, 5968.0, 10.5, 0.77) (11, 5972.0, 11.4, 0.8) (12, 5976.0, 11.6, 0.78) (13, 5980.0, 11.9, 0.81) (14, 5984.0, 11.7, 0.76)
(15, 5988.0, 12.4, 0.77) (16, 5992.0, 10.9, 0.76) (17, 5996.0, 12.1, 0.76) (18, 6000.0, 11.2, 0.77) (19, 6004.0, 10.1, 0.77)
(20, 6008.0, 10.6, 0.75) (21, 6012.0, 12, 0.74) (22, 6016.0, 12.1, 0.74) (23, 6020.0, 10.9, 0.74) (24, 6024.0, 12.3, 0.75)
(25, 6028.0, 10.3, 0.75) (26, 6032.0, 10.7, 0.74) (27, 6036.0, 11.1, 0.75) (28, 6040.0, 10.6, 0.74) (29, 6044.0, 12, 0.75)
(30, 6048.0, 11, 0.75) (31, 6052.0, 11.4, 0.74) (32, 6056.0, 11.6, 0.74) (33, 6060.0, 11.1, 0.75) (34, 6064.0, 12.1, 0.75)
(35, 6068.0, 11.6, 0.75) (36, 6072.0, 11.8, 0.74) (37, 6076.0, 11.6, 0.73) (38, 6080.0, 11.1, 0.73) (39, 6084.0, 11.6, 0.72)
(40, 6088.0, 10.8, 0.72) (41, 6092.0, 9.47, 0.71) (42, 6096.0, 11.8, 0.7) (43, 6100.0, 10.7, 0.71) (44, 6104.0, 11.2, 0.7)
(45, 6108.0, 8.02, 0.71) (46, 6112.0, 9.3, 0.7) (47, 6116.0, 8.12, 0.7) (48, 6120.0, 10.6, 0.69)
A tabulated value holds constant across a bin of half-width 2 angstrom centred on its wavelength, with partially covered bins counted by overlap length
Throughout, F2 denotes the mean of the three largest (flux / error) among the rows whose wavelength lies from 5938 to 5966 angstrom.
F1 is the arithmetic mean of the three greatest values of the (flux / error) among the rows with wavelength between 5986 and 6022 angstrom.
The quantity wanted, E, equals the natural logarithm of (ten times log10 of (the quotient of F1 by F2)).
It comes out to -0.7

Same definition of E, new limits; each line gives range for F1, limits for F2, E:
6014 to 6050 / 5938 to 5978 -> -0.8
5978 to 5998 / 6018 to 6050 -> -3.9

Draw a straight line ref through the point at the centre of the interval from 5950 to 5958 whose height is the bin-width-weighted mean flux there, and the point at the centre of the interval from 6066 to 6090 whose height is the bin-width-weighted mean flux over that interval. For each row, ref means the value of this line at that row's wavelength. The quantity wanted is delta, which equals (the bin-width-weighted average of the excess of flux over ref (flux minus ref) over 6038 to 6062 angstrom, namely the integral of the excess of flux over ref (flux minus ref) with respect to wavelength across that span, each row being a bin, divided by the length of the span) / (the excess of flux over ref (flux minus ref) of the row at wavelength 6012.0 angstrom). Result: -0.5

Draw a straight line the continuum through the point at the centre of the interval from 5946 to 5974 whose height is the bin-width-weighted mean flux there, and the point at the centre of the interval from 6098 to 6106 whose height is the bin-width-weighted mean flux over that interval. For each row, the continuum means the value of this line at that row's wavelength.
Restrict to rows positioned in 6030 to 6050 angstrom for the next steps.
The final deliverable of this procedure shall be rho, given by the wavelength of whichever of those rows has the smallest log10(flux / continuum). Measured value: 6040.0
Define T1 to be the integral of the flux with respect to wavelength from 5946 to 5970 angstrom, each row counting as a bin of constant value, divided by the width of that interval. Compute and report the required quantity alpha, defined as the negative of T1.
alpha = -11.4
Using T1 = 11.4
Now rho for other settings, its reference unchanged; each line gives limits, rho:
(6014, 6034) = 6028.0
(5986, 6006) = 6004.0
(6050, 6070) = 6060.0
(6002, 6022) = 6004.0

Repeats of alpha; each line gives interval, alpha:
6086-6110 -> -10.3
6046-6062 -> -11.3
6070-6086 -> -11.5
